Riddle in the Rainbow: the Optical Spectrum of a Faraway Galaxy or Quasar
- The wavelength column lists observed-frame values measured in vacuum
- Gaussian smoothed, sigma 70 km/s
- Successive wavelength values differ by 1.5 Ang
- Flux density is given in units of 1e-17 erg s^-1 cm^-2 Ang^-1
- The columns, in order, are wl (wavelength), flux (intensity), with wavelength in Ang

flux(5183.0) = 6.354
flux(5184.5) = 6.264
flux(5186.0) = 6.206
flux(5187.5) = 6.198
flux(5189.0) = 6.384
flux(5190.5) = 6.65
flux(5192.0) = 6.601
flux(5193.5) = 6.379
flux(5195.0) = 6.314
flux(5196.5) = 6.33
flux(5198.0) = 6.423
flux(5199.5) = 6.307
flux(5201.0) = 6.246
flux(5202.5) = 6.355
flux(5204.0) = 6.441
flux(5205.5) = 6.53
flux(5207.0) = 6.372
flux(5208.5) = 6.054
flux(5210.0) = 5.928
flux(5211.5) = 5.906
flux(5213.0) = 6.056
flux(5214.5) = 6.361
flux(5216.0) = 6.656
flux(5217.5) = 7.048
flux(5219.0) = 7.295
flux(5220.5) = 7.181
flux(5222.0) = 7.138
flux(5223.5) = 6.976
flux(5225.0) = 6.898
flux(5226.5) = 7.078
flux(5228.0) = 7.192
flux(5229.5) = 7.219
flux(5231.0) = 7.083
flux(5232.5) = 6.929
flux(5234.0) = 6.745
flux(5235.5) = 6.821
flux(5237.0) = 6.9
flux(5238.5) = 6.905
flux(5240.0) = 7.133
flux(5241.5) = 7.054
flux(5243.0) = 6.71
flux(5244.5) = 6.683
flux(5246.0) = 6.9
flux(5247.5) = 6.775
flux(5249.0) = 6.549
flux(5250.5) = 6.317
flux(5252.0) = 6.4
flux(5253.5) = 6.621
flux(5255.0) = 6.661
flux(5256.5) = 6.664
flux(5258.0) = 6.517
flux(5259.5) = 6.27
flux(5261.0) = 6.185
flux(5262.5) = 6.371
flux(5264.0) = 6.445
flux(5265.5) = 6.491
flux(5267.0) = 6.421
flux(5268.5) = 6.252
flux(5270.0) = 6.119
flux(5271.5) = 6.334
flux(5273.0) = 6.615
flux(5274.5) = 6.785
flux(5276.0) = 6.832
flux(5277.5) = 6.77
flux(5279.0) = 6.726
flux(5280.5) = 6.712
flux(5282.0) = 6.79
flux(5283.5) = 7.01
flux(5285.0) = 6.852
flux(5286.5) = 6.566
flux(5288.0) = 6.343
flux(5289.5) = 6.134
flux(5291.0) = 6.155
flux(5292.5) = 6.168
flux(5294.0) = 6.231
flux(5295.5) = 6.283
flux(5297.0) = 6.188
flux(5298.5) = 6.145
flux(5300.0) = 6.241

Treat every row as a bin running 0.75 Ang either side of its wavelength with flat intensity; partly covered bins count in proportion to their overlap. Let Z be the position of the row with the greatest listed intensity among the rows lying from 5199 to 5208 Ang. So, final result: 5205.5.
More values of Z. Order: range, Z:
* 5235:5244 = 5240.0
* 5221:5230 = 5229.5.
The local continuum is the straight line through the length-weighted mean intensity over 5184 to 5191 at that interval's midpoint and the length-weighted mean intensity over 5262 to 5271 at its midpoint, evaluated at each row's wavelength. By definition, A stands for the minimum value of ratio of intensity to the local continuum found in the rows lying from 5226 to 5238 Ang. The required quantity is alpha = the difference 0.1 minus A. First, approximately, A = 1.06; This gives -0.96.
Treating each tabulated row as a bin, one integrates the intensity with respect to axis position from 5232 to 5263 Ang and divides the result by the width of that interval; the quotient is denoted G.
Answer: 6.67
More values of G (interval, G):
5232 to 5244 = 6.89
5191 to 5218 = 6.35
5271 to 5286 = 6.75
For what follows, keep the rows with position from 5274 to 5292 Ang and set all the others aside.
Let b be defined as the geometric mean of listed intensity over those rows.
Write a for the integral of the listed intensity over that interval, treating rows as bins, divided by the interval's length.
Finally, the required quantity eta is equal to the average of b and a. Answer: 6.63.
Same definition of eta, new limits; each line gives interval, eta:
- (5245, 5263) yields 6.52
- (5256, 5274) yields 6.39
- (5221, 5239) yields 6.99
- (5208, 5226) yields 6.62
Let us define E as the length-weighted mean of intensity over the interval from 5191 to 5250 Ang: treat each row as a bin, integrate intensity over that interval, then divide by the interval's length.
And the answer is 6.7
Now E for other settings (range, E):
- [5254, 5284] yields 6.5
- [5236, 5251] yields 6.8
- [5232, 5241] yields 6.9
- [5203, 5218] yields 6.3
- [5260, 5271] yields 6.3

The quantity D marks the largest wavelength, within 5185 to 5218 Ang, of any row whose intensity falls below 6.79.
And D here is 5216.0 Ang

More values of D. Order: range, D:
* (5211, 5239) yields 5234.0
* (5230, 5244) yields 5243.0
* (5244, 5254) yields 5253.5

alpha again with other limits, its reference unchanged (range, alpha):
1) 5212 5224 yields -0.86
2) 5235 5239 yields -0.98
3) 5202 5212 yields -0.83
